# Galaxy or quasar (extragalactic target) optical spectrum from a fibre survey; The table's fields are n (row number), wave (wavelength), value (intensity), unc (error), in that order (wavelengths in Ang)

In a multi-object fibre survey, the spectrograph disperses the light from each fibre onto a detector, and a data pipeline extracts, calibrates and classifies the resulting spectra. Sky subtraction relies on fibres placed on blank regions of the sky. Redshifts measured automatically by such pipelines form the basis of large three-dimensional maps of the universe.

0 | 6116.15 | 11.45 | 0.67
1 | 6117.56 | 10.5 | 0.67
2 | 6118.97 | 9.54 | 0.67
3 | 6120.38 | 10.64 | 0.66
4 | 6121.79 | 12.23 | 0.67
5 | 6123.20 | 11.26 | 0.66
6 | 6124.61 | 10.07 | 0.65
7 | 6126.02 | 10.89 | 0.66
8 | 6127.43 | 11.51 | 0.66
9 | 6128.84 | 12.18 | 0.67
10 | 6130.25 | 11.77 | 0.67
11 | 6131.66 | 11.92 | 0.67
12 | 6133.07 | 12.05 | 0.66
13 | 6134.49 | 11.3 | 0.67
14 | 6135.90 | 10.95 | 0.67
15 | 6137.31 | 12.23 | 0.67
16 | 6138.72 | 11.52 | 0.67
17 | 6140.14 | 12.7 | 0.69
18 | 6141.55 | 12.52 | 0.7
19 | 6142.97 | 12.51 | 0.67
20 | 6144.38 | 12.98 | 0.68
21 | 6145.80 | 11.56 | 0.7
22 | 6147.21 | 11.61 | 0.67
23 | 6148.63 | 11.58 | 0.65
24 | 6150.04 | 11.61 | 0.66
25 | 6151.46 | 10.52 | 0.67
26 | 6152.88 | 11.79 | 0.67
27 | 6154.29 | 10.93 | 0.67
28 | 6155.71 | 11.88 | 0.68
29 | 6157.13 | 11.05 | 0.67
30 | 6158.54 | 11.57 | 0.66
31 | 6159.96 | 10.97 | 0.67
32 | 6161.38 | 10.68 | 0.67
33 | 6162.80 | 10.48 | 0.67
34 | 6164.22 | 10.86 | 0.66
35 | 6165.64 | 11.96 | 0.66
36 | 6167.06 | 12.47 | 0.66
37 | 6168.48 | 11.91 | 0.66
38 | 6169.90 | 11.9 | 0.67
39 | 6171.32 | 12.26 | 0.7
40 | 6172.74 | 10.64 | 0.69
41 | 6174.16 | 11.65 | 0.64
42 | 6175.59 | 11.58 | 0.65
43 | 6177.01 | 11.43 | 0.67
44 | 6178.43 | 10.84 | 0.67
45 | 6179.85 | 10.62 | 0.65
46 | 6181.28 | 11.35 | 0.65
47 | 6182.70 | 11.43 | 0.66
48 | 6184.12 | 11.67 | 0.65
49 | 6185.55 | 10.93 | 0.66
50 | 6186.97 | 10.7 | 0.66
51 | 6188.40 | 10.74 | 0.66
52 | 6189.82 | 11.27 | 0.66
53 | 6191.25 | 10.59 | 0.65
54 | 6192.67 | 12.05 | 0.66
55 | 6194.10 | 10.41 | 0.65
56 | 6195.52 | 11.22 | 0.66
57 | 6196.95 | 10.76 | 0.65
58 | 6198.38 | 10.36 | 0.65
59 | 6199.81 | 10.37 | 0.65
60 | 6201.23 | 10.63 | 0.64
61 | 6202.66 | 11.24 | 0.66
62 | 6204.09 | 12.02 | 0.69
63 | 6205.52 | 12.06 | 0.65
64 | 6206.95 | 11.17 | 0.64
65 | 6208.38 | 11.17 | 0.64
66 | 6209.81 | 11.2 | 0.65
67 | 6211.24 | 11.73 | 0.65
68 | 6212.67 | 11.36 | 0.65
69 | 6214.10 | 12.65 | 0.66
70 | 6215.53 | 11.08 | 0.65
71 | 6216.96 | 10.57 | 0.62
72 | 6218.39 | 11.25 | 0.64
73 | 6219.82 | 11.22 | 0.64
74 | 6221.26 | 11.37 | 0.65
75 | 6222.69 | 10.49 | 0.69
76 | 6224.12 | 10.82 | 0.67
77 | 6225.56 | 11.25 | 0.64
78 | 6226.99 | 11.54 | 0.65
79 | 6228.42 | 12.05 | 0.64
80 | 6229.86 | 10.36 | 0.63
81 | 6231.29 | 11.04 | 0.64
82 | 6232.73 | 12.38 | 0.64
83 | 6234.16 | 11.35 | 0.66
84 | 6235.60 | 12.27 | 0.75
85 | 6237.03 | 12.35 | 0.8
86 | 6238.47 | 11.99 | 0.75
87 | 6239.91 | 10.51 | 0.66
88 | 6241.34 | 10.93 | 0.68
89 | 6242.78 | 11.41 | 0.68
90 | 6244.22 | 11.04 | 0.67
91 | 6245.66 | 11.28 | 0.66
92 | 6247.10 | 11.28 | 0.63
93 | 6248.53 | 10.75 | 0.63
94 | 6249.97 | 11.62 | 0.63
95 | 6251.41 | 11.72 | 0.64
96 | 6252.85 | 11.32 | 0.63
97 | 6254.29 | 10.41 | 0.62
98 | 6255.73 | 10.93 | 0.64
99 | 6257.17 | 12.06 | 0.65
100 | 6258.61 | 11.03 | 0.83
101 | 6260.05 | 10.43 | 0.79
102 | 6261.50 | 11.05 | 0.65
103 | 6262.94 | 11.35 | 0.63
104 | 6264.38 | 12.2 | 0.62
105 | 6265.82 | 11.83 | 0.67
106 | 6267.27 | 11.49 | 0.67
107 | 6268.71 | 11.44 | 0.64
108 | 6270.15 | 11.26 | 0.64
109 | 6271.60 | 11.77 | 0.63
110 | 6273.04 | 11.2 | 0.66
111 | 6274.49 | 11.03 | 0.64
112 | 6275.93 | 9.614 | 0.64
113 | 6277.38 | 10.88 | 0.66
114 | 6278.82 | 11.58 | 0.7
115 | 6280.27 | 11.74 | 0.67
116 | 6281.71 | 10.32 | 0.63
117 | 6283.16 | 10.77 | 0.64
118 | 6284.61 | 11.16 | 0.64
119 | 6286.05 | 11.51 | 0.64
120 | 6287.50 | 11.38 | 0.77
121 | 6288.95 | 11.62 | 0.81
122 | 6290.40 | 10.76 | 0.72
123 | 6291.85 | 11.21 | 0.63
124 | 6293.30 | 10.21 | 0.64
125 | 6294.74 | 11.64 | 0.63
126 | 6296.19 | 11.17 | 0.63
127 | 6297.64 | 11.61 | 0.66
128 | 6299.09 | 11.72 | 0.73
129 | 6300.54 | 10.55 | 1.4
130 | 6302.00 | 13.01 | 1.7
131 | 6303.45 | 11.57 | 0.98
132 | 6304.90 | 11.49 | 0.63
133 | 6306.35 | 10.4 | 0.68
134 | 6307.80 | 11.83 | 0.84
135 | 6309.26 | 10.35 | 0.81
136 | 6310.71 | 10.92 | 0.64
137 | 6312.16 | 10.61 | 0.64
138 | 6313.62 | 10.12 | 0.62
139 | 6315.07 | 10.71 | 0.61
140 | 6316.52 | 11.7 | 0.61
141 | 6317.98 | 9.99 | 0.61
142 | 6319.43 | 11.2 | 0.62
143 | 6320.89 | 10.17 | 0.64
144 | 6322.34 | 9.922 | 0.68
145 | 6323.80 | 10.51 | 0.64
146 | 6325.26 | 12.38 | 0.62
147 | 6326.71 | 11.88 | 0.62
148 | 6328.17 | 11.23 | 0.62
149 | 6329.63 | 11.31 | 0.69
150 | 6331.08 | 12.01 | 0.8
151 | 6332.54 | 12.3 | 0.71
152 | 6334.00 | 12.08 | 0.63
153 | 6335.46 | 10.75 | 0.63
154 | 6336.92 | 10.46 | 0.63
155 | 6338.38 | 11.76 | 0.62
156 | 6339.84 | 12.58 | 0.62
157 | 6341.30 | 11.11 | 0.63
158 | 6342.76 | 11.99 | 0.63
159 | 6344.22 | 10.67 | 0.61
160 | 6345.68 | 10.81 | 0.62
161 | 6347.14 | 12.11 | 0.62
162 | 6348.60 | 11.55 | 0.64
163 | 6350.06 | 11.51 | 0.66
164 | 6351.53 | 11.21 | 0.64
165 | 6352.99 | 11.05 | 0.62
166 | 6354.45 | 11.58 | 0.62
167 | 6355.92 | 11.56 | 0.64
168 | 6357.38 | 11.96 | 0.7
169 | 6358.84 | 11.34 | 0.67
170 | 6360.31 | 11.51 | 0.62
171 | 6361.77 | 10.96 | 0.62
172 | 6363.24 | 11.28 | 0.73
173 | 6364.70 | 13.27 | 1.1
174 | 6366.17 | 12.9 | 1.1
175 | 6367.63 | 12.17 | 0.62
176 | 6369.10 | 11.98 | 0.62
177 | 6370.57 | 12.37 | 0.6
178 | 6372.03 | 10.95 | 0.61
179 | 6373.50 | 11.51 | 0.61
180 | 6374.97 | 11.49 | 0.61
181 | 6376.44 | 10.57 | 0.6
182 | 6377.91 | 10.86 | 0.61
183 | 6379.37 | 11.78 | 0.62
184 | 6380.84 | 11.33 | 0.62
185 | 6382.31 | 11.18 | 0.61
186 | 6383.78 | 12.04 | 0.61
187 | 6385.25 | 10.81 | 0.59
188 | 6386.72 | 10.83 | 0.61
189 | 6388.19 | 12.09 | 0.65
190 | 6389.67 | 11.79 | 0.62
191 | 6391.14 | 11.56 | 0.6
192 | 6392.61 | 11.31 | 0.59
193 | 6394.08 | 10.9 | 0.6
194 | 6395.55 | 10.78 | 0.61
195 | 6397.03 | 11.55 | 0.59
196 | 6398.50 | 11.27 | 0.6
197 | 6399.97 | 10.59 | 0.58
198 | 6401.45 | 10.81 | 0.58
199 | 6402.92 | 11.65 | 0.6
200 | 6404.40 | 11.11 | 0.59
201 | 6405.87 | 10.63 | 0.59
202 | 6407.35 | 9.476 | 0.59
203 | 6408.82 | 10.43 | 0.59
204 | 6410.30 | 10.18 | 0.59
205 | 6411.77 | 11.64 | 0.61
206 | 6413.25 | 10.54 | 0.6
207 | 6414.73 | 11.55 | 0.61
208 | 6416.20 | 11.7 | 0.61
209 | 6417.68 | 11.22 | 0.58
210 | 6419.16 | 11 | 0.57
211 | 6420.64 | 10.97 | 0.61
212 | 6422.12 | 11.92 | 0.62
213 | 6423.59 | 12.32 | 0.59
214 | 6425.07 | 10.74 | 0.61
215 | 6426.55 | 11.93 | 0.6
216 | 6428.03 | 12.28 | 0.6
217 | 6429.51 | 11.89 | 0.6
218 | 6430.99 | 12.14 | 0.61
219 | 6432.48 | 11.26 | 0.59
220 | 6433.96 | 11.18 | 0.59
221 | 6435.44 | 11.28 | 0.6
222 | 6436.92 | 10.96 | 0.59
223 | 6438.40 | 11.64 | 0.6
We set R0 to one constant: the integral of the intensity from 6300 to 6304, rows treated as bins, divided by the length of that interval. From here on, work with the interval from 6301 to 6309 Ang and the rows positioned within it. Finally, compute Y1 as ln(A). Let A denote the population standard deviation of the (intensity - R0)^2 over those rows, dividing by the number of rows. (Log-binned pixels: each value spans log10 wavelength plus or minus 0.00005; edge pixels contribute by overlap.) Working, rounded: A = 0.82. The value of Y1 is -0.2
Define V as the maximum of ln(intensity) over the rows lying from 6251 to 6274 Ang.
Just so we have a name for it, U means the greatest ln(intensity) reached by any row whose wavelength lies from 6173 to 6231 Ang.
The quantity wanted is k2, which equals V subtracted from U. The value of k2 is 0.036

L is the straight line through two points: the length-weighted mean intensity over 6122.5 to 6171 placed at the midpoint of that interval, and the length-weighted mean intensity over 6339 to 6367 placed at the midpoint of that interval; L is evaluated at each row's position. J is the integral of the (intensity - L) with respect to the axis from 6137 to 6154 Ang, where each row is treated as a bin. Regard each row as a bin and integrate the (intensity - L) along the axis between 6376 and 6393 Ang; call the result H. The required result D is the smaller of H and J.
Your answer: -4.8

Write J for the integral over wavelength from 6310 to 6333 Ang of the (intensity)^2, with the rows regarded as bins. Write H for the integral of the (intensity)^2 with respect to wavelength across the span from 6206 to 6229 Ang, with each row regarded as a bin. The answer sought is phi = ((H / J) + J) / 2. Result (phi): 1411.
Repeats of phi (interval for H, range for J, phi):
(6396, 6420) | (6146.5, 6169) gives 1457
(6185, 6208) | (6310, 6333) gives 1411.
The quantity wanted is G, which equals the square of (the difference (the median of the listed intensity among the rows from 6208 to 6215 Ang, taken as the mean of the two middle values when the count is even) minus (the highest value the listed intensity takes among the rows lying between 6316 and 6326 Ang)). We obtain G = 1.04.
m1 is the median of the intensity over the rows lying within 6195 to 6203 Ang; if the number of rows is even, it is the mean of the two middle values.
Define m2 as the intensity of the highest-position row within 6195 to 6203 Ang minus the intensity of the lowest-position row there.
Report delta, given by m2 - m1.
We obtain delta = -10.7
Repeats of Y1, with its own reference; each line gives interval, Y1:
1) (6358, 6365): -0.2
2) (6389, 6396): -1.0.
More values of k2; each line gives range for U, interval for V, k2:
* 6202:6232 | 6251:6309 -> -0.028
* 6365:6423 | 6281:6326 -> -0.008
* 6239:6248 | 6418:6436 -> -0.077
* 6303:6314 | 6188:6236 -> -0.067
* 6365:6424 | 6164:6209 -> 0.034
